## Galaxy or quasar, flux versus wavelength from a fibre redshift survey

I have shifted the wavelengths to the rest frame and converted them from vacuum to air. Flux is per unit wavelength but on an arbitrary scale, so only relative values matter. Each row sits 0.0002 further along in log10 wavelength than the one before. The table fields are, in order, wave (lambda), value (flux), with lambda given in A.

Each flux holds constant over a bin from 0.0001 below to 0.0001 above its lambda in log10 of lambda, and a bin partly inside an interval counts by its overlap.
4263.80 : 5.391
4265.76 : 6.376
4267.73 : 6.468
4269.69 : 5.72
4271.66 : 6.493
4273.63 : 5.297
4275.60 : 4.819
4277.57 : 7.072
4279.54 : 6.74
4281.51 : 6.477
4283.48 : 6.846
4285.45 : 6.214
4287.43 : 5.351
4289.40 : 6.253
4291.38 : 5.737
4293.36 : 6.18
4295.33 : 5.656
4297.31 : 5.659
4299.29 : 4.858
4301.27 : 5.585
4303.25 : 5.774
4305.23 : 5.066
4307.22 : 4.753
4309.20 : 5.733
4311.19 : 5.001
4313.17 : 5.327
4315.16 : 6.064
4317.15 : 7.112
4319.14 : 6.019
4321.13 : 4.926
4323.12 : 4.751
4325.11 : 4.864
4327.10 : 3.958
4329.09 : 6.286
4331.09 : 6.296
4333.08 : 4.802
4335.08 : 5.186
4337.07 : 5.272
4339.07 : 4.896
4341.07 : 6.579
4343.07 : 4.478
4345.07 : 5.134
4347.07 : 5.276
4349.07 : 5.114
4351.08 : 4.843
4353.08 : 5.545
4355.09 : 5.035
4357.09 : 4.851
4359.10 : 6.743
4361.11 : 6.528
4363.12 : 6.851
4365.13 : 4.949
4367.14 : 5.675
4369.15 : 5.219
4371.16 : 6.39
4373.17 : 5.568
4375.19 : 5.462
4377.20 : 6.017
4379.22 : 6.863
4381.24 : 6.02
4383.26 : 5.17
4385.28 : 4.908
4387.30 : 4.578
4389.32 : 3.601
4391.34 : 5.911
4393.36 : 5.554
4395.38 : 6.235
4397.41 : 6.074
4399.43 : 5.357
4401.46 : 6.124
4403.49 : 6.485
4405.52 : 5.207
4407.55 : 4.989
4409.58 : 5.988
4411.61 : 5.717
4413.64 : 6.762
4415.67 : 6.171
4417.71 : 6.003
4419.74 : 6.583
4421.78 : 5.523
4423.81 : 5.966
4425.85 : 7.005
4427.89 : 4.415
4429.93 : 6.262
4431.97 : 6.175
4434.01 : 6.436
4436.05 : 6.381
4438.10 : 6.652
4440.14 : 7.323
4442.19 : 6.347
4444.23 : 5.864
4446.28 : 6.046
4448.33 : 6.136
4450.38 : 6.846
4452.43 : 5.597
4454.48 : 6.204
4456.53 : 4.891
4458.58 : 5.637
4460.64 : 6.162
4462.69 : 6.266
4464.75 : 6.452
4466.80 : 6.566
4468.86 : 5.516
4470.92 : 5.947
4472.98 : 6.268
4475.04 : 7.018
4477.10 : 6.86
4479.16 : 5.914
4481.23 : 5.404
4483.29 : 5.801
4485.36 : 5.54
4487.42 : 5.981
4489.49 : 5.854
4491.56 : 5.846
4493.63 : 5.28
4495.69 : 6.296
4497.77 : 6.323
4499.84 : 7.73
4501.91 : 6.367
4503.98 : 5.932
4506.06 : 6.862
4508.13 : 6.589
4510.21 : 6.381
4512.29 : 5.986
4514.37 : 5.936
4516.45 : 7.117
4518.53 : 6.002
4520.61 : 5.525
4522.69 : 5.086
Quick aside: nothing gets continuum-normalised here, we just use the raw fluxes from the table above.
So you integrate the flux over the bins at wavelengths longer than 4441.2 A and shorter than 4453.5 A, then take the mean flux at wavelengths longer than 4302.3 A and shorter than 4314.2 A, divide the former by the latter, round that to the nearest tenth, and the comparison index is 14.3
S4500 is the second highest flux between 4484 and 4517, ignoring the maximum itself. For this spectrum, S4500 7.117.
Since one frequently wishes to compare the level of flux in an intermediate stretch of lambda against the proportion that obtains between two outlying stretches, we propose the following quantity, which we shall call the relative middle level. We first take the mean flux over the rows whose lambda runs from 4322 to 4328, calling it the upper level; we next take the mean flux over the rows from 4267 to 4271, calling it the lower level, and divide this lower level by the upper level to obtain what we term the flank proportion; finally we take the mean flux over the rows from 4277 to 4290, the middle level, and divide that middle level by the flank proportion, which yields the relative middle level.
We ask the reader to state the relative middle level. 4.8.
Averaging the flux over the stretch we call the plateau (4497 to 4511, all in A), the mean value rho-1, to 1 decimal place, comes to 6.6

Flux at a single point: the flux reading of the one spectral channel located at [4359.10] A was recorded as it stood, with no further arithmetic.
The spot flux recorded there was 6.743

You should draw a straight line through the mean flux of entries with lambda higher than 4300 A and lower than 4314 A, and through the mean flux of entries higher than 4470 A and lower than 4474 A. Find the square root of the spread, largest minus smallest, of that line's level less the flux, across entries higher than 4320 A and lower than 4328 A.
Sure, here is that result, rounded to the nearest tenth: 1.0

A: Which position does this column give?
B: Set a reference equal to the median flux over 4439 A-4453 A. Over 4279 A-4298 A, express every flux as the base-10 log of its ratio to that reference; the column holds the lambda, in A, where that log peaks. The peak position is 4283.48 A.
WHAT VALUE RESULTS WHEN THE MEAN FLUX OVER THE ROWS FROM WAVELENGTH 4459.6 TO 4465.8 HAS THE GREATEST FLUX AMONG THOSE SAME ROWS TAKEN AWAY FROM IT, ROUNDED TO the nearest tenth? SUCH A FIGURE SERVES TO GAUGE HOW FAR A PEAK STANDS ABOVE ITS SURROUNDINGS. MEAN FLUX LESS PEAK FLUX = -0.2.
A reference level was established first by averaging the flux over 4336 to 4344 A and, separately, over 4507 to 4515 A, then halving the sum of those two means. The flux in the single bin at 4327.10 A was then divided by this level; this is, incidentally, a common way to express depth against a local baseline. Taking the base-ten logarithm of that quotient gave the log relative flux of -0.16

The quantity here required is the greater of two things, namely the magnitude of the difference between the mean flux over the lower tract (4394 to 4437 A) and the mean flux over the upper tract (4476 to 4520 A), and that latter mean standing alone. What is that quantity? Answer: 6.19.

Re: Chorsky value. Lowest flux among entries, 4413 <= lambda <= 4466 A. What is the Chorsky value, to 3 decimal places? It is 4.415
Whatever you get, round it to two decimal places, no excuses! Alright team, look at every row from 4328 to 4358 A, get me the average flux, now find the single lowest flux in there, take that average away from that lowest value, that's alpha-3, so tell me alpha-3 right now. -0.83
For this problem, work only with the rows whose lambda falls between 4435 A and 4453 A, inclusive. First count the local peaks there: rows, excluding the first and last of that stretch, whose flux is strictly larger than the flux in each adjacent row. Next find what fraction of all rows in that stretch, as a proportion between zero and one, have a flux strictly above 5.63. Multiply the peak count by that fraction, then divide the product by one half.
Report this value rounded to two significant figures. 3.6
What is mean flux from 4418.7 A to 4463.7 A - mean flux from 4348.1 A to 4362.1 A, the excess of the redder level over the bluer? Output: 0.6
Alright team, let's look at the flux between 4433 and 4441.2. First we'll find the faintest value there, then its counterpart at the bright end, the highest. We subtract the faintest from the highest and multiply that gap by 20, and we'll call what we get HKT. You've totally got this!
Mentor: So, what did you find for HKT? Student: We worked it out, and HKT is 19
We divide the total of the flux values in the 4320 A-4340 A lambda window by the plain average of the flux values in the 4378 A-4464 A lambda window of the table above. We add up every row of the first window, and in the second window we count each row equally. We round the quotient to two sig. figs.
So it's 8.7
